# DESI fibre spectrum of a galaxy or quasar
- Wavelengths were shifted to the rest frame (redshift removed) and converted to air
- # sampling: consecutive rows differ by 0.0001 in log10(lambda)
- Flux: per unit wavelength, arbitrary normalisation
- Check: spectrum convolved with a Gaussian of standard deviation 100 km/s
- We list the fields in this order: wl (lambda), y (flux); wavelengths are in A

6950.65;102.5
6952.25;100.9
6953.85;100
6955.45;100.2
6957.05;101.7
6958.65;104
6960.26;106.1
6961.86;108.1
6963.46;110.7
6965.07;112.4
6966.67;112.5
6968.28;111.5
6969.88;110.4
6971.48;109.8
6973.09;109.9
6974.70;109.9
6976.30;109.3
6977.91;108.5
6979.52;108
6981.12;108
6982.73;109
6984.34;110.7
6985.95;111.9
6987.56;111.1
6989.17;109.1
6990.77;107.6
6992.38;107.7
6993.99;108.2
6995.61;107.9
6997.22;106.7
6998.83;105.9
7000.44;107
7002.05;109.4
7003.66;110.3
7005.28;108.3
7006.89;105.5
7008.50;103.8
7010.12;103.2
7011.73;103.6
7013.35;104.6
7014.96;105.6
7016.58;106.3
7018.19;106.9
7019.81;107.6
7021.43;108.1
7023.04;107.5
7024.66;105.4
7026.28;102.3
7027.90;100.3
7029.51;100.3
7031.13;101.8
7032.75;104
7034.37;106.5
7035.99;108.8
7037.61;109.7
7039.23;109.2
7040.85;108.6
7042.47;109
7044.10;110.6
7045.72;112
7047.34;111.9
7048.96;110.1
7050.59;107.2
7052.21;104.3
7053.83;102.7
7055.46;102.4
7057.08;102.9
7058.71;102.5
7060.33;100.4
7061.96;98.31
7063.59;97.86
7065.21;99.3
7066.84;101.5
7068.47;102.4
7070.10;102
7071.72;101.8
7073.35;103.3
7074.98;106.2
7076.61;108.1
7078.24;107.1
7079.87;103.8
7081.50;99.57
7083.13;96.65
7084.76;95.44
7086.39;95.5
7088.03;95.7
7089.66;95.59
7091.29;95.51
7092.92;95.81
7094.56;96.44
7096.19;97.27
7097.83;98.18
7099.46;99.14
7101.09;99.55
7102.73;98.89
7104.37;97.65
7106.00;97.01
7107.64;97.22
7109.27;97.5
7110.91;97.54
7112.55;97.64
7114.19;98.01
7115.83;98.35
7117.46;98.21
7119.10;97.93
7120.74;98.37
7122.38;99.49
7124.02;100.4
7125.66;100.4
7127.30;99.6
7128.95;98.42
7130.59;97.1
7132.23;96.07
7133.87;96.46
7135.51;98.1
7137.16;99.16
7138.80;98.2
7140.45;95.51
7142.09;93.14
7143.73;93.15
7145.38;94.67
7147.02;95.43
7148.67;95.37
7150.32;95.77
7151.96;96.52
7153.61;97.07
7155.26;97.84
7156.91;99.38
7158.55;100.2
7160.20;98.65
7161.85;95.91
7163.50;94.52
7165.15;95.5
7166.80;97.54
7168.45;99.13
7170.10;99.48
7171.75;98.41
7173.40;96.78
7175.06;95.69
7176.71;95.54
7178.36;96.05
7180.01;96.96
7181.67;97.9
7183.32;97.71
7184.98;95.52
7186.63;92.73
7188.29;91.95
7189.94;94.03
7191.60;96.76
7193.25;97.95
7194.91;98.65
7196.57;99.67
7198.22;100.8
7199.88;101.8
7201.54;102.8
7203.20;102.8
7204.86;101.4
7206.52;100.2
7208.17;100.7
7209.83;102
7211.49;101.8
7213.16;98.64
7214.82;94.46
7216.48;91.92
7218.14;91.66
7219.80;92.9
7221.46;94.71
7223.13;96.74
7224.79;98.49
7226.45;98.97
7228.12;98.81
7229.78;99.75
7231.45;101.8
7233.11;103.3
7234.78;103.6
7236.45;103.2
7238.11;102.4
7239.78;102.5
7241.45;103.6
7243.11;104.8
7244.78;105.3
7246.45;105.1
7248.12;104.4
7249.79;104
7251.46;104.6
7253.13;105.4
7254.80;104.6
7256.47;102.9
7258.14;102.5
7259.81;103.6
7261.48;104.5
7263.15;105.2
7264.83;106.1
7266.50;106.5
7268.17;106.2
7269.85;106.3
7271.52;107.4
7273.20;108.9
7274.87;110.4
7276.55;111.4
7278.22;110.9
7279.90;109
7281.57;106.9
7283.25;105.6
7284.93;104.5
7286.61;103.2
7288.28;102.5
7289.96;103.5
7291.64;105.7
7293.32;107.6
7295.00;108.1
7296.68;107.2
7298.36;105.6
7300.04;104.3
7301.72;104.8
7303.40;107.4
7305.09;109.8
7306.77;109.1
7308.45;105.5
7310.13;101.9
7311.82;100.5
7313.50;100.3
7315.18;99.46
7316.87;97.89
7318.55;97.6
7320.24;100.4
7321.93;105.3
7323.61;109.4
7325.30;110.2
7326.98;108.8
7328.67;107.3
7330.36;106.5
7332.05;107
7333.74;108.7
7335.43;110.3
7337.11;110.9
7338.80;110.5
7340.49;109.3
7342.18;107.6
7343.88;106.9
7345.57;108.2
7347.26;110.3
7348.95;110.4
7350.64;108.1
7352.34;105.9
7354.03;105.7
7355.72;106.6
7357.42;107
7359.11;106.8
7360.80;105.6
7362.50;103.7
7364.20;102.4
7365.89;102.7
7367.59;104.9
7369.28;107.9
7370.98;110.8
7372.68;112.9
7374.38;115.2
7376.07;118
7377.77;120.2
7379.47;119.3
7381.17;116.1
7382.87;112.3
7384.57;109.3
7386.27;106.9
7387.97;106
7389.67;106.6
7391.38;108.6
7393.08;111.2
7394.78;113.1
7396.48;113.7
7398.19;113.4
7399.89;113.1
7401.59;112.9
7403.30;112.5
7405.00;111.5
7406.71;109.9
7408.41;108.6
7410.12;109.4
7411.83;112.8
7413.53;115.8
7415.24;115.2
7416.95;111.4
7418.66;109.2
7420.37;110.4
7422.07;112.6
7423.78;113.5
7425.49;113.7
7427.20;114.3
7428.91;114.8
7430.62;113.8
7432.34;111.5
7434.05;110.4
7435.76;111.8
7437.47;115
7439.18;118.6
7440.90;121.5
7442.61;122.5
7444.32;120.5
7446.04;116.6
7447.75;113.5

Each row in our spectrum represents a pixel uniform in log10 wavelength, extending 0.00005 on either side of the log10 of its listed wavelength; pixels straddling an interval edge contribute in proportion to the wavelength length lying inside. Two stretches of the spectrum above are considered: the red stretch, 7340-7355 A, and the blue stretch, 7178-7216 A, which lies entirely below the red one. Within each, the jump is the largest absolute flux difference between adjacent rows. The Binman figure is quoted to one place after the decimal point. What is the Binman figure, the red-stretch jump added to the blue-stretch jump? 6.5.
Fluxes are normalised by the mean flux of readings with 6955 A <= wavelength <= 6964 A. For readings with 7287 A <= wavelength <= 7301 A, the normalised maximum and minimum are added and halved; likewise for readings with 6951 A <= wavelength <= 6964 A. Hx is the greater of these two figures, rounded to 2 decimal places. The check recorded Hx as 1.00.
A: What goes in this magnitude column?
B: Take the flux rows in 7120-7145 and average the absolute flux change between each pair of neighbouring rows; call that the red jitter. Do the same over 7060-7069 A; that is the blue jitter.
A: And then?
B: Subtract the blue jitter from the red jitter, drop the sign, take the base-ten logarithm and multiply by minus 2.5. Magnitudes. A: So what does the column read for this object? 1.3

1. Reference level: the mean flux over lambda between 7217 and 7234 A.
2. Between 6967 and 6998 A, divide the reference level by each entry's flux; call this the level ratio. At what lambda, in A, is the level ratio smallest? 6985.95 A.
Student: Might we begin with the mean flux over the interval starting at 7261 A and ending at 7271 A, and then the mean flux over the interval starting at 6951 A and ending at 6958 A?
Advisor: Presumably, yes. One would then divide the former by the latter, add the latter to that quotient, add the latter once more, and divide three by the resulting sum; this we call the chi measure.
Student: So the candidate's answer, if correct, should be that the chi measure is 0.0148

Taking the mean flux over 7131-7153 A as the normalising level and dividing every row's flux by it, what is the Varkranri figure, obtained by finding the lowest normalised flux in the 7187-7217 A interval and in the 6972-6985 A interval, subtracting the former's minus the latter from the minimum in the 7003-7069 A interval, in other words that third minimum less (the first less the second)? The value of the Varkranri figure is 1.19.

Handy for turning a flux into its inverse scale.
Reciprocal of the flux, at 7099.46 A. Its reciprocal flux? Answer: 0.0101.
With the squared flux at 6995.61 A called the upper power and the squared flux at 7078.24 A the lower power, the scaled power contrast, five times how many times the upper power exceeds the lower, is 5.1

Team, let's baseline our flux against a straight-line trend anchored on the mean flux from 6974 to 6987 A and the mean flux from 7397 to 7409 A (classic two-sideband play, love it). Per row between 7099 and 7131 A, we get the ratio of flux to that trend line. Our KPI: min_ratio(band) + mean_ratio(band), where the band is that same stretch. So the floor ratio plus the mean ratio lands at 1.77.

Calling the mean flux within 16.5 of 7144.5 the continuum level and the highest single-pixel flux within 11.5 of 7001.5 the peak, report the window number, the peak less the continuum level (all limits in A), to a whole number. 13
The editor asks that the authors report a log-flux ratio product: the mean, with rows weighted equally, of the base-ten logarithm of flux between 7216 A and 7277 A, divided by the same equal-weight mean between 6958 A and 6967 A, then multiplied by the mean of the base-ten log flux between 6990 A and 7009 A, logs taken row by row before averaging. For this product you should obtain 2.01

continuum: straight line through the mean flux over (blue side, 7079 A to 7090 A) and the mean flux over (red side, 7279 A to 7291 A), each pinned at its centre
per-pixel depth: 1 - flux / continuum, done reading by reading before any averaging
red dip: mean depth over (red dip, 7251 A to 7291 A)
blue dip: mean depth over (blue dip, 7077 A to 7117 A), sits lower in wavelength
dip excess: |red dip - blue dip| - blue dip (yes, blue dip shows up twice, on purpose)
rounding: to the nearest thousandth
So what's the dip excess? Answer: 0.014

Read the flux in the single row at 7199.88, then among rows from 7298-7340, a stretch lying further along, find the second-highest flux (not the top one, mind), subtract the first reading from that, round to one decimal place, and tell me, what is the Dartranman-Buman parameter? 8.7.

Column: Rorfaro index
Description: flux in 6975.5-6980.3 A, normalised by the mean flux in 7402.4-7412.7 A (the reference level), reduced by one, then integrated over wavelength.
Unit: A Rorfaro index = -0.095 A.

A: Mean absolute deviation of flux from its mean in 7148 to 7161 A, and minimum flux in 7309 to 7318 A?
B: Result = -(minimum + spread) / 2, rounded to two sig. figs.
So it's -50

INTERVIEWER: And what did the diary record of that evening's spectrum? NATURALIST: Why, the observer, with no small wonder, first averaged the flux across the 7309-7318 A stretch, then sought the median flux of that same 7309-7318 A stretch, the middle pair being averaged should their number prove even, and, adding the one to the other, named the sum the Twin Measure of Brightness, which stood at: 200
